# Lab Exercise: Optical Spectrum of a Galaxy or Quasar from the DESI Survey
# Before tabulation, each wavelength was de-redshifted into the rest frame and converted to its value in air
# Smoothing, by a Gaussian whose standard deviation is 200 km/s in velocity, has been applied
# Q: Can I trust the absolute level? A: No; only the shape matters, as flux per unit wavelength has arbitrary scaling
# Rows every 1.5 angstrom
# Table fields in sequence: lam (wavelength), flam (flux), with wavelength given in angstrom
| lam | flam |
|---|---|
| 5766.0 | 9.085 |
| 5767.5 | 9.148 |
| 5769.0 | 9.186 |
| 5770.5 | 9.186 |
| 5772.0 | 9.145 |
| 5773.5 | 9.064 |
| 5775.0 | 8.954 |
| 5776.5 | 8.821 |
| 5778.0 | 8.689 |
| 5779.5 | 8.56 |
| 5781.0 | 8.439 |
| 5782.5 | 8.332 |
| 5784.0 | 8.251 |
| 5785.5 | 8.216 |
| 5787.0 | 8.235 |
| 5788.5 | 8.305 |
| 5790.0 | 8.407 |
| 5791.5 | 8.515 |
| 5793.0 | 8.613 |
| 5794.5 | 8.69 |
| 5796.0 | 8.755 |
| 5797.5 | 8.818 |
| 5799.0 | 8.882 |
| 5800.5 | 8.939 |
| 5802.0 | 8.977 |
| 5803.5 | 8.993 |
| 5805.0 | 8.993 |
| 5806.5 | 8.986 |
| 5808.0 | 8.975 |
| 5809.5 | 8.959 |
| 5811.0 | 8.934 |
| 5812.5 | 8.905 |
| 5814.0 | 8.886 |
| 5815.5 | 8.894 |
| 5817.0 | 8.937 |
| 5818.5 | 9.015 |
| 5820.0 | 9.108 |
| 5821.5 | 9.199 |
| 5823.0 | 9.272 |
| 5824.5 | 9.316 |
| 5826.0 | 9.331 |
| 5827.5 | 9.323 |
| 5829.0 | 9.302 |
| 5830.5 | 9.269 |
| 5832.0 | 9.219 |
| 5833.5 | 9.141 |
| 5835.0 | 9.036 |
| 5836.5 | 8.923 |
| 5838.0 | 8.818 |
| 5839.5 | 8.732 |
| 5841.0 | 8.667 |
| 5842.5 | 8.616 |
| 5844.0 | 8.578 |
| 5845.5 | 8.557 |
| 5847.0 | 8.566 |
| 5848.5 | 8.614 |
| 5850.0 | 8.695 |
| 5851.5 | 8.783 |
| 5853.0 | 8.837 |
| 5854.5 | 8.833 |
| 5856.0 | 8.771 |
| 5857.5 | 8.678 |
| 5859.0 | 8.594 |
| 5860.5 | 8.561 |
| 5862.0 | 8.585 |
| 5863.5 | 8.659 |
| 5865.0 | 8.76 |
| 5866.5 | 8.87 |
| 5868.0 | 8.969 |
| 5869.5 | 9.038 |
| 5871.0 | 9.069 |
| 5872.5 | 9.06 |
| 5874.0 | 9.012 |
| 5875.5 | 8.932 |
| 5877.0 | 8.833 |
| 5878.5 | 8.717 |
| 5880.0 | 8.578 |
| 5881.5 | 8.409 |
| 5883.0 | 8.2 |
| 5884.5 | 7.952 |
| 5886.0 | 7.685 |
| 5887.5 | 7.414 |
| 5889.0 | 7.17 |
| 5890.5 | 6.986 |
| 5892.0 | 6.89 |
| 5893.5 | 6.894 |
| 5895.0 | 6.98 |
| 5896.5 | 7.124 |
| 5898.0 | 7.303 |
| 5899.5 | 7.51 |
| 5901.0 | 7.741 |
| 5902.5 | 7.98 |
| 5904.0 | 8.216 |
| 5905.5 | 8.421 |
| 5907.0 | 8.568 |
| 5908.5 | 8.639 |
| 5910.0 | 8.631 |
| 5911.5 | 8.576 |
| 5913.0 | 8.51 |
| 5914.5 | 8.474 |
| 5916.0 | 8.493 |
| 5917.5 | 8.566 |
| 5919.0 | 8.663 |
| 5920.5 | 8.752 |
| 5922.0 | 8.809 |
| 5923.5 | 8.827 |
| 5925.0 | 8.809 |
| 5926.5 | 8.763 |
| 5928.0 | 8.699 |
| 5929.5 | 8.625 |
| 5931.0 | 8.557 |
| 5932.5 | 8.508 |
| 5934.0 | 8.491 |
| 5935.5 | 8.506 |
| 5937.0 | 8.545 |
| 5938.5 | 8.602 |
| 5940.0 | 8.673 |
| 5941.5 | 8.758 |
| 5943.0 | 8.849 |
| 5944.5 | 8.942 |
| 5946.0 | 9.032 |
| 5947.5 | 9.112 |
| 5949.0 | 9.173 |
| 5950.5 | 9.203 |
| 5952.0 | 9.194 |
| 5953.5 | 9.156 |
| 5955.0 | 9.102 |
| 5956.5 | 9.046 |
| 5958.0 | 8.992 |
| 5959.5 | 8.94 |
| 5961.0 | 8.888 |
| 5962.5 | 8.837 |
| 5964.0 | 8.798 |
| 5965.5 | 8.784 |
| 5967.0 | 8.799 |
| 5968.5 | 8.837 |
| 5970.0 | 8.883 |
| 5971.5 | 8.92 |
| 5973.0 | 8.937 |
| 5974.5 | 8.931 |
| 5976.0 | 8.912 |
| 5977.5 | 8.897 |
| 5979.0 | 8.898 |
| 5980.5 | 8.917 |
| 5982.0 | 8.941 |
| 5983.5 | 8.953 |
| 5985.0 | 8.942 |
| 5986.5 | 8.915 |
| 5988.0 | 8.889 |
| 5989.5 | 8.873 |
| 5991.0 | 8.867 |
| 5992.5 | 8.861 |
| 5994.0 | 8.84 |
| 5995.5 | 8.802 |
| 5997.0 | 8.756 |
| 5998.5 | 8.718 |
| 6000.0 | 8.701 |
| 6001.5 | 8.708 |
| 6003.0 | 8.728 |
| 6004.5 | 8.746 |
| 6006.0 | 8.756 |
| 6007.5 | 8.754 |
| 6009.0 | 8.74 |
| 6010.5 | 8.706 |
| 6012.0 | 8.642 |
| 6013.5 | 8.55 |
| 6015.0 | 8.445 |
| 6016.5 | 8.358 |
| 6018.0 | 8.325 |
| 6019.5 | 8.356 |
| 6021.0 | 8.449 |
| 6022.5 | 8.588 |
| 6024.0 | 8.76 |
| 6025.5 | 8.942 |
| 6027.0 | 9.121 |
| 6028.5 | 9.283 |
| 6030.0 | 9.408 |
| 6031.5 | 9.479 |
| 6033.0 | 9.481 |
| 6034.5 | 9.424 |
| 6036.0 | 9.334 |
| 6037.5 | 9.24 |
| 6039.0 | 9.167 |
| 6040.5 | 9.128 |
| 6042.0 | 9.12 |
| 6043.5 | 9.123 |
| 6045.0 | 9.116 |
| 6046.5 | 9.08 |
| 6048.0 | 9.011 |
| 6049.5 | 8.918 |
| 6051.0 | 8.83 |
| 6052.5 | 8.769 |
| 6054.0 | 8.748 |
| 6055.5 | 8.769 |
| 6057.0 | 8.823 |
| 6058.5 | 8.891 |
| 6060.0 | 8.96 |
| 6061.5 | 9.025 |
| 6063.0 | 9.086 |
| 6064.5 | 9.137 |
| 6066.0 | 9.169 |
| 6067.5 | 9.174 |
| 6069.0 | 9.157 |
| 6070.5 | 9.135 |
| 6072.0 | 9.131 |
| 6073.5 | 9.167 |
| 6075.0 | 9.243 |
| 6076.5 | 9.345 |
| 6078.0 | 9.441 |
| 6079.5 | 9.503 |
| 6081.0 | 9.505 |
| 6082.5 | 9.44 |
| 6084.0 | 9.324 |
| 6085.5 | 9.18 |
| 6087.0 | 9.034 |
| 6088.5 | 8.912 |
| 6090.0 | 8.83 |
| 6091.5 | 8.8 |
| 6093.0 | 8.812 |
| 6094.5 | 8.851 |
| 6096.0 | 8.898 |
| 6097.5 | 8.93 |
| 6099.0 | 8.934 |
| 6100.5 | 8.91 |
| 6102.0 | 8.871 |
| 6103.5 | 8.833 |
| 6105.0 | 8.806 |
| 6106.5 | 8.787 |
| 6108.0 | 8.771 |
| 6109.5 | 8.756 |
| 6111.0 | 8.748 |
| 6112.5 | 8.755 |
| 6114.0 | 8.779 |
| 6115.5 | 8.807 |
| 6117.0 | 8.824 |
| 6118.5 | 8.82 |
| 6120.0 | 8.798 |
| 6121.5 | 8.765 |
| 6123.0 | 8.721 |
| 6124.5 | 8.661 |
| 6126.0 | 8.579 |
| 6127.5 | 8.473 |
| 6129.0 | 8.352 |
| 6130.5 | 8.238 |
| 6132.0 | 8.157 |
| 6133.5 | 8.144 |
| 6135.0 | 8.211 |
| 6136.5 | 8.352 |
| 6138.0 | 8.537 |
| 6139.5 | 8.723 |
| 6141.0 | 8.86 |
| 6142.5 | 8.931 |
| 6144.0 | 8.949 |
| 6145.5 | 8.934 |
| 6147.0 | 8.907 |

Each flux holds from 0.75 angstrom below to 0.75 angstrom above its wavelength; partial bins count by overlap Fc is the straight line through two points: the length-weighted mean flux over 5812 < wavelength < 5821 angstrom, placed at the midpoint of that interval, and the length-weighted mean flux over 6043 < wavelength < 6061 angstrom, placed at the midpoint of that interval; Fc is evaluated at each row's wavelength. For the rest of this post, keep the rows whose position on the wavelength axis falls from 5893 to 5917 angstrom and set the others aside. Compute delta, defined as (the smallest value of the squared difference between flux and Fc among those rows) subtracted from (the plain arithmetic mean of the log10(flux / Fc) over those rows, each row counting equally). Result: -0.145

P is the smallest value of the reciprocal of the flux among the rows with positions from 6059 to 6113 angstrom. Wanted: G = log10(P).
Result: -0.978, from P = 0.105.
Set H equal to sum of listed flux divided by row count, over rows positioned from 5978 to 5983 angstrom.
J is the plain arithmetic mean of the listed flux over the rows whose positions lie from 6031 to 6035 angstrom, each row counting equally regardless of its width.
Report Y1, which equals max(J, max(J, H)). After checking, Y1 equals 9.5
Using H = 8.9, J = 9.46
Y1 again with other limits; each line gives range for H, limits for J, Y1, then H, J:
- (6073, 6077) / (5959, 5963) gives 9.3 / 9.3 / 8.89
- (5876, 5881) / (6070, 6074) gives 9.1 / 8.7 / 9.14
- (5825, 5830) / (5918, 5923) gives 9.3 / 9.3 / 8.74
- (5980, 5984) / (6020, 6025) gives 8.9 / 8.9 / 8.60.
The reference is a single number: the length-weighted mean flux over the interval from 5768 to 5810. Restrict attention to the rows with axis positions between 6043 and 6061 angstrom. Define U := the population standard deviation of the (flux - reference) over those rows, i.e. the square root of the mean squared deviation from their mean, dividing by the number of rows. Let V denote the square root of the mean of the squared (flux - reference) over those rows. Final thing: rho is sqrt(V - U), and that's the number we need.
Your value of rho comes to 0.29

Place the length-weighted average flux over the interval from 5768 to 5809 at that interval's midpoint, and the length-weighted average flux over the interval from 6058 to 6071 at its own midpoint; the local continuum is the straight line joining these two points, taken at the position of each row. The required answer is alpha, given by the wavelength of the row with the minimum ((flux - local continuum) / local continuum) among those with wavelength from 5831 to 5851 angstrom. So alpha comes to 5845.5 angstrom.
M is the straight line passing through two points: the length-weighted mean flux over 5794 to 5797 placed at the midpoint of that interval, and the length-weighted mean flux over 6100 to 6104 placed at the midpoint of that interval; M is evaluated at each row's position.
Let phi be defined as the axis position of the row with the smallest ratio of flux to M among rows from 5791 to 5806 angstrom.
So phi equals 5791.5 angstrom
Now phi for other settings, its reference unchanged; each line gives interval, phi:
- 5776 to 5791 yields 5785.5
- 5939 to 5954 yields 5940.0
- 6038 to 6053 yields 6052.5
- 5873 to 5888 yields 5887.5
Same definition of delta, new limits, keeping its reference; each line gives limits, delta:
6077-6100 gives 0.009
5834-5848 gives -0.013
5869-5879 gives -0.001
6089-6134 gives -0.010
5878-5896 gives -0.125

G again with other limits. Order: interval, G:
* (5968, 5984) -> -0.952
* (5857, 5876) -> -0.958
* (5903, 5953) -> -0.964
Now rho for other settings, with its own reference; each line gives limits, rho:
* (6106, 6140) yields 0.21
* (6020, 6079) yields 0.41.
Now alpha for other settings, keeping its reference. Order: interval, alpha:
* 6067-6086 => 6072.0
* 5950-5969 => 5965.5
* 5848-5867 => 5860.5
